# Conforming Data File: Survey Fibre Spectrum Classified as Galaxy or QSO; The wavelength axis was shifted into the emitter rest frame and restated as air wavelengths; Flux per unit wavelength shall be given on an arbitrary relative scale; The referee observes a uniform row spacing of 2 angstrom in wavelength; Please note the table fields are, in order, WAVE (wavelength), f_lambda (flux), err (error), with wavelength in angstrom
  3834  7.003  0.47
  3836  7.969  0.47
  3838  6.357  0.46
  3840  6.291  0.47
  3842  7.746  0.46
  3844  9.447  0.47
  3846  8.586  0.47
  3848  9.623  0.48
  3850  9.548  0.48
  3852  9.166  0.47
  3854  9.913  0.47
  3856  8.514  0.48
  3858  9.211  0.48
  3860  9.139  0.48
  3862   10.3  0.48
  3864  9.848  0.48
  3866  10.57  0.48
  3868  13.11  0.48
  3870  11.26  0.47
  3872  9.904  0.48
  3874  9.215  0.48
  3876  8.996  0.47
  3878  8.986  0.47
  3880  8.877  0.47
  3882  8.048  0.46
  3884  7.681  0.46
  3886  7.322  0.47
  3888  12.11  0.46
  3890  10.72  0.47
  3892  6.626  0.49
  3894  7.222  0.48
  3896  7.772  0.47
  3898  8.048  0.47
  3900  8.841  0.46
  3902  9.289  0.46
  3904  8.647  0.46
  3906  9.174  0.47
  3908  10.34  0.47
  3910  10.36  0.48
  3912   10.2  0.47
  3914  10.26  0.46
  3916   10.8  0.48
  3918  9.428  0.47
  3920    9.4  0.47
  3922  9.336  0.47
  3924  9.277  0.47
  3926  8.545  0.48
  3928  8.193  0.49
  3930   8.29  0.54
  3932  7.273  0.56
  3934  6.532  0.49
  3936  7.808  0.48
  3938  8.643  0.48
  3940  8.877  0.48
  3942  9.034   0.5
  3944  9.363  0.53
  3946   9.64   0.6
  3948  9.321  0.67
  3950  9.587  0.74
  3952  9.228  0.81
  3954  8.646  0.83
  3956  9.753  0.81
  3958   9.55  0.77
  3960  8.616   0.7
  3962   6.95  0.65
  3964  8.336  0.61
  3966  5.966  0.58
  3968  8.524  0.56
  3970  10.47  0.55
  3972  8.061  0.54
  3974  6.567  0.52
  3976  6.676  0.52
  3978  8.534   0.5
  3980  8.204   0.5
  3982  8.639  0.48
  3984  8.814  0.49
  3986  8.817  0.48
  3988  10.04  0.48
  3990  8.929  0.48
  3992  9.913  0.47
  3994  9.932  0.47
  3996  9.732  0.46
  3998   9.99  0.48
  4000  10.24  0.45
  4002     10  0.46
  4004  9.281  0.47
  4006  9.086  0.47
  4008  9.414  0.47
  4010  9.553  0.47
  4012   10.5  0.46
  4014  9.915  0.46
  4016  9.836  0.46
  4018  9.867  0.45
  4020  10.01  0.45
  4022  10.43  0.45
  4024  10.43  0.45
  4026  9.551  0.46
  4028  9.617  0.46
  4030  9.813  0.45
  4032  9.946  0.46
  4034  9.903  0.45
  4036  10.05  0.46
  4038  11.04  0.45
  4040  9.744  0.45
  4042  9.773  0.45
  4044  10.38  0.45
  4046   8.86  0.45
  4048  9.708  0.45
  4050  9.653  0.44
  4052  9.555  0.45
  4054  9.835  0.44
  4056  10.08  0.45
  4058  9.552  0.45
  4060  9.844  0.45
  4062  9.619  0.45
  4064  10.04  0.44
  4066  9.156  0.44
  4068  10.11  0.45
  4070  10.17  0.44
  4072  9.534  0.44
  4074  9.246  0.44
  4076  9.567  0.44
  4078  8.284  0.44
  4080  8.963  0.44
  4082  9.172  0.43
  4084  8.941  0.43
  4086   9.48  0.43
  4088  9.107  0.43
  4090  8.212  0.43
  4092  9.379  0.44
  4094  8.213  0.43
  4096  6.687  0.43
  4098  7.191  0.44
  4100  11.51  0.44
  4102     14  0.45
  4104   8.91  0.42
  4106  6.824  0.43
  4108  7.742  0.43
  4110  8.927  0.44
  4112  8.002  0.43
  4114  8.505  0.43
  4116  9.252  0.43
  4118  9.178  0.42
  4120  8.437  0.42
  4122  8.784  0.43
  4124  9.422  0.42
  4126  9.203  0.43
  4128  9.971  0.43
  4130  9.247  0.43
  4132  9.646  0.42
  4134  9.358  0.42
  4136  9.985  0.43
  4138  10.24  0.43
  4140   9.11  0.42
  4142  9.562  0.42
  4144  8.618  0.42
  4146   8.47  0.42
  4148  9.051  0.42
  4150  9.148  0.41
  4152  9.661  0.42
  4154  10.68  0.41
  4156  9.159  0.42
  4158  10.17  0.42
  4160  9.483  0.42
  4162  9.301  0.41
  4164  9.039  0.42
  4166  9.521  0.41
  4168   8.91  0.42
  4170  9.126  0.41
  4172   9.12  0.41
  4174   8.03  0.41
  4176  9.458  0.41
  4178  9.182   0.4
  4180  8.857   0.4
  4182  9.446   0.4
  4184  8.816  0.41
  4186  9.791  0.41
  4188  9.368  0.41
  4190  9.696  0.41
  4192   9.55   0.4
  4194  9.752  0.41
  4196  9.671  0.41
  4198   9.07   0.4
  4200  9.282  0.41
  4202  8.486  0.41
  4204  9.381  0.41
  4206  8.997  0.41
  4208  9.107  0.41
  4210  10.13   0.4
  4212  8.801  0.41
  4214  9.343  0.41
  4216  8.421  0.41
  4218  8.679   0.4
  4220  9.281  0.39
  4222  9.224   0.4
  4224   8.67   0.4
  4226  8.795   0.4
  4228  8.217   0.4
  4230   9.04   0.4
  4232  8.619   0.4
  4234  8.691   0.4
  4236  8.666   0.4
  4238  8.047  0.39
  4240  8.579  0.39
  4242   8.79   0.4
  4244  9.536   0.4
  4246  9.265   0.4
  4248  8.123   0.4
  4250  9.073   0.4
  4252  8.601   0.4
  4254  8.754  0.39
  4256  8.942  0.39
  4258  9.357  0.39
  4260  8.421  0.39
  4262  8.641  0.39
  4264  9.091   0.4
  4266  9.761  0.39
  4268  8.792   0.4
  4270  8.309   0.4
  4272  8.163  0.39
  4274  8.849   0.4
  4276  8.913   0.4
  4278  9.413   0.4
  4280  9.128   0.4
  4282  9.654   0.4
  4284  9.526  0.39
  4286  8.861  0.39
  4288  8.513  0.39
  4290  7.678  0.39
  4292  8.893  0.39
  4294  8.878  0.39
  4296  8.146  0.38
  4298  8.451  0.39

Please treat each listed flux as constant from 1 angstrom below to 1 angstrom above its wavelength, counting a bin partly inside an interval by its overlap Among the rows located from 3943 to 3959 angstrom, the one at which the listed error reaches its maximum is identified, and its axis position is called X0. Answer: 3954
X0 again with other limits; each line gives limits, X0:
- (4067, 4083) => 4068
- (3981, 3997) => 3984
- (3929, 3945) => 3932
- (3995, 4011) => 3998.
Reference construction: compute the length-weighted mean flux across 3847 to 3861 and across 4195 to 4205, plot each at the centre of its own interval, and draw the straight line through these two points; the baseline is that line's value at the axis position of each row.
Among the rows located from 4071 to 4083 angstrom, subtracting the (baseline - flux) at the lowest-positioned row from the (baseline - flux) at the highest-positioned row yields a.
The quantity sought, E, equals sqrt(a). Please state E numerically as 0.60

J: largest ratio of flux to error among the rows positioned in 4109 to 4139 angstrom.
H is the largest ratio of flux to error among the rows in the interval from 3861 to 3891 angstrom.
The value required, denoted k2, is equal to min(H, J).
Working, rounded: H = 27.3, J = 23.8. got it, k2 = 23.8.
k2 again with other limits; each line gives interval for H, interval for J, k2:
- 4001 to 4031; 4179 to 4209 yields 23.2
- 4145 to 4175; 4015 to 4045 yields 24.5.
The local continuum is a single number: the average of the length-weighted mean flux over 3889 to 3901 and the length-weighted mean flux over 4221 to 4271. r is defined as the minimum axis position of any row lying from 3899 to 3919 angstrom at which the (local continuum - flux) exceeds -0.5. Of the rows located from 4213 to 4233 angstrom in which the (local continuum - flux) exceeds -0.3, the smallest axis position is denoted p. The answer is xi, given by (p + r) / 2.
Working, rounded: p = 4216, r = 3900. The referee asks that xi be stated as 4058 angstrom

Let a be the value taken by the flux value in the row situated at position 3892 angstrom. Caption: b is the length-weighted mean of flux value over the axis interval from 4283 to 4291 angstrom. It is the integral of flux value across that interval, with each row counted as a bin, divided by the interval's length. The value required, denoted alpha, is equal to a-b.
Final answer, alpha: -2.0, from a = 6.626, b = 8.6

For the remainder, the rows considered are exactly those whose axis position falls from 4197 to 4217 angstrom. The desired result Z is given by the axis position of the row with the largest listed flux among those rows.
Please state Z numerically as 4210 angstrom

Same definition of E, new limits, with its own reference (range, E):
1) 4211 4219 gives 0.35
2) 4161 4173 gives 0.42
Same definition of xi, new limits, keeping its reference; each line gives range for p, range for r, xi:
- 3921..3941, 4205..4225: 4066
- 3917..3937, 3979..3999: 3953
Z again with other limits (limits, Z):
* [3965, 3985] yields 3970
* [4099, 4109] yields 4102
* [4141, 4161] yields 4154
